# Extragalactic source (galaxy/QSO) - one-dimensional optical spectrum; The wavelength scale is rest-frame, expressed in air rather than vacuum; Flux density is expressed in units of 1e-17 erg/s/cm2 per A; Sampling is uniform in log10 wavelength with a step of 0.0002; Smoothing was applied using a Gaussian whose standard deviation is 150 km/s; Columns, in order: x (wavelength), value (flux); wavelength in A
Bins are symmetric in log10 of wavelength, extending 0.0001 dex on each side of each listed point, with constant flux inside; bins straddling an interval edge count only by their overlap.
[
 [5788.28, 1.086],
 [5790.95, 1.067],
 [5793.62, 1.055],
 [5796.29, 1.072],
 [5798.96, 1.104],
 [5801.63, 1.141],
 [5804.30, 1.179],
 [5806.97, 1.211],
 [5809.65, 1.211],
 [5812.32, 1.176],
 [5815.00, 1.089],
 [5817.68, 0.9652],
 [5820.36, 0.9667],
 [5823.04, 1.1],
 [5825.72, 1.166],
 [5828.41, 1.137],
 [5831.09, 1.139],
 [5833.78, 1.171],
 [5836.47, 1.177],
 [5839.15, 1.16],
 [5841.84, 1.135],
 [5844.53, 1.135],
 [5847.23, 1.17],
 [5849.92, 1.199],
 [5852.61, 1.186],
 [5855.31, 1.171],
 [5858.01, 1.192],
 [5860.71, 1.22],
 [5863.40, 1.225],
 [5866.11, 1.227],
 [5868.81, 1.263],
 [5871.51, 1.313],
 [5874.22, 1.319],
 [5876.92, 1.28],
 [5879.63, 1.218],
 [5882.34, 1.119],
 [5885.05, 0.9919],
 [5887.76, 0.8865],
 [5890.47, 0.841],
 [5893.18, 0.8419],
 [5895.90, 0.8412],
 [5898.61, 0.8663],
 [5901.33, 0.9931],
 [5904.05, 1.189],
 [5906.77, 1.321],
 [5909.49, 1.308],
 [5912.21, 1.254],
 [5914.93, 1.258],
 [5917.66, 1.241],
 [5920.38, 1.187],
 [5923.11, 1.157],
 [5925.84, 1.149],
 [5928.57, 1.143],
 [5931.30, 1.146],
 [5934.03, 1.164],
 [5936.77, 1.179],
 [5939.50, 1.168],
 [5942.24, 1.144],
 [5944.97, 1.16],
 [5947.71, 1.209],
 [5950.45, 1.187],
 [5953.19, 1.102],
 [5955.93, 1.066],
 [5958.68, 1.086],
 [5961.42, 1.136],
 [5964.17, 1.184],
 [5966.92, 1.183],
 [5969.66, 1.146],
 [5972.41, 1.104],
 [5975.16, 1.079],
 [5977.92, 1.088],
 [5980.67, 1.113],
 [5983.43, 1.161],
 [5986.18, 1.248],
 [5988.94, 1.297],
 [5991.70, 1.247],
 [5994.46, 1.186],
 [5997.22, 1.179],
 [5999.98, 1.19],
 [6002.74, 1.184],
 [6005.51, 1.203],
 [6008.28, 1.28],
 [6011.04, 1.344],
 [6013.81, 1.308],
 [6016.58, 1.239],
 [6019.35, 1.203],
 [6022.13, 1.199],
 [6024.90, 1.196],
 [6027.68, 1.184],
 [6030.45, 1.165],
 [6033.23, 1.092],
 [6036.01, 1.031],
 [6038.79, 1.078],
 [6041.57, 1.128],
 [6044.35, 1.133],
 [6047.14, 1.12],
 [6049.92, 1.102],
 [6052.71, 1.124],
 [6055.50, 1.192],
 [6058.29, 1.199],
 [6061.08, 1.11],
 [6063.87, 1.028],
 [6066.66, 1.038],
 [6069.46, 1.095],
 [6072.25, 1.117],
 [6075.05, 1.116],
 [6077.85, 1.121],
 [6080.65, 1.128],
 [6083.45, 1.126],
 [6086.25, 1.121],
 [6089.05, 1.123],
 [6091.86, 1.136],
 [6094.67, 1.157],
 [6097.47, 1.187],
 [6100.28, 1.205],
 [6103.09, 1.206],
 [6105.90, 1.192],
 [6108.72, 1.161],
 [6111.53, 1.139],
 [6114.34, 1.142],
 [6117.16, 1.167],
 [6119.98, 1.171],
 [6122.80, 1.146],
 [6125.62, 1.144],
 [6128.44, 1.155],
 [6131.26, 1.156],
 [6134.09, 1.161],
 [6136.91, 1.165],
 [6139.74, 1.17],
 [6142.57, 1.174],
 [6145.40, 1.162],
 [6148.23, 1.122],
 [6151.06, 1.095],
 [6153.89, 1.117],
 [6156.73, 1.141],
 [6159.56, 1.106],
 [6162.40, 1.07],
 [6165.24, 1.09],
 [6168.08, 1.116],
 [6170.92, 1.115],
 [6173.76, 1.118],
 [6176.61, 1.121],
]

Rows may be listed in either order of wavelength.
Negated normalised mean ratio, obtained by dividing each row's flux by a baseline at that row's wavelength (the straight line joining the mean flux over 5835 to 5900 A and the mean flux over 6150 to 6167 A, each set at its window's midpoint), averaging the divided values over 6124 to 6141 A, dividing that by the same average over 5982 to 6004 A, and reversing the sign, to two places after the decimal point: -0.96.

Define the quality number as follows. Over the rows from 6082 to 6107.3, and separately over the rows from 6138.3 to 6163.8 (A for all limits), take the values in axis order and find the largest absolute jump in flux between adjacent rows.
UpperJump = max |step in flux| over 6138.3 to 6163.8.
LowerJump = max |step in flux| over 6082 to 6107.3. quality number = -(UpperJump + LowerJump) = -0.070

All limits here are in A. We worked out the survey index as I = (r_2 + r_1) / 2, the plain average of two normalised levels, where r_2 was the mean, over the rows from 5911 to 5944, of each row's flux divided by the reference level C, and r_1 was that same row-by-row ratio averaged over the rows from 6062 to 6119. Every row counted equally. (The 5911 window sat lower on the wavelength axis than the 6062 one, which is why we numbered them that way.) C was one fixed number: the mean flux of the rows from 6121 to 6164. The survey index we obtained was 1.02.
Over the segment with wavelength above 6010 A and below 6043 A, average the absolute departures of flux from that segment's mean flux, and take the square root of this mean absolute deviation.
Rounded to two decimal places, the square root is 0.26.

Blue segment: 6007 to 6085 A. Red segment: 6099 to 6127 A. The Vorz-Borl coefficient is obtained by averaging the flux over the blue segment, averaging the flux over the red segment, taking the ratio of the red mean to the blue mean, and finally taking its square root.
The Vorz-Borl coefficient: 1.01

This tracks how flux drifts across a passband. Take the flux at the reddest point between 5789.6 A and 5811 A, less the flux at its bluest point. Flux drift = 0.1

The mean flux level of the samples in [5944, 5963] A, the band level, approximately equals 1.135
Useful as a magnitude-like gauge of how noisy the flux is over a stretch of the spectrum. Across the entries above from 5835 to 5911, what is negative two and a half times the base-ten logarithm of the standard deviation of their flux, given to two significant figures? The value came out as 2.0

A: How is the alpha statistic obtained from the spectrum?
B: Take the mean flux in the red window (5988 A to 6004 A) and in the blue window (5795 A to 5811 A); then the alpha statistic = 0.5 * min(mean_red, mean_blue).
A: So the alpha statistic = 0.577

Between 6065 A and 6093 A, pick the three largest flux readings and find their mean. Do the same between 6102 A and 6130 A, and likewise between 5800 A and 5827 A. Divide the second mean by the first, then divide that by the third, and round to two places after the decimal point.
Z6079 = 0.88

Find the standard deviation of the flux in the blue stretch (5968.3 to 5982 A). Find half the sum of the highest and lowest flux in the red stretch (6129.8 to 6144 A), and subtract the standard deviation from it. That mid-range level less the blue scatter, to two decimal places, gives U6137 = 1.14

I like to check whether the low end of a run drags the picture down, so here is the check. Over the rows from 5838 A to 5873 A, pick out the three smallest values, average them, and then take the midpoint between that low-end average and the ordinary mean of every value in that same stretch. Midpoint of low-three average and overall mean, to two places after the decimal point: 1.17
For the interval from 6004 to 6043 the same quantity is 1.13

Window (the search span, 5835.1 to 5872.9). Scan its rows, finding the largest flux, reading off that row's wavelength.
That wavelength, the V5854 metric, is 5871.51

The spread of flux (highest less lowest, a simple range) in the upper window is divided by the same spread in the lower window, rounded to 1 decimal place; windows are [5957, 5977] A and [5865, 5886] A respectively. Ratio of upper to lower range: 0.3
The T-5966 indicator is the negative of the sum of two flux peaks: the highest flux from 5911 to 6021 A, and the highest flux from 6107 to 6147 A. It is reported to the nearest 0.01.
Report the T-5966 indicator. -2.52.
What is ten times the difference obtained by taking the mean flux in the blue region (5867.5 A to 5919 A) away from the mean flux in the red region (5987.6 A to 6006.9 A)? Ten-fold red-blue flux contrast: 0.9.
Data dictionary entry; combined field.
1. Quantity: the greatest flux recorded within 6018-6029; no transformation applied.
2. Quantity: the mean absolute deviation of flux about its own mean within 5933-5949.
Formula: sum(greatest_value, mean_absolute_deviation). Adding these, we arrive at 1.22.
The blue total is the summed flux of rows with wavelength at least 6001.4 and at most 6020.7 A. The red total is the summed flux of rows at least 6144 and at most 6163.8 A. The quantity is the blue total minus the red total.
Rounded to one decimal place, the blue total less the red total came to 0.9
